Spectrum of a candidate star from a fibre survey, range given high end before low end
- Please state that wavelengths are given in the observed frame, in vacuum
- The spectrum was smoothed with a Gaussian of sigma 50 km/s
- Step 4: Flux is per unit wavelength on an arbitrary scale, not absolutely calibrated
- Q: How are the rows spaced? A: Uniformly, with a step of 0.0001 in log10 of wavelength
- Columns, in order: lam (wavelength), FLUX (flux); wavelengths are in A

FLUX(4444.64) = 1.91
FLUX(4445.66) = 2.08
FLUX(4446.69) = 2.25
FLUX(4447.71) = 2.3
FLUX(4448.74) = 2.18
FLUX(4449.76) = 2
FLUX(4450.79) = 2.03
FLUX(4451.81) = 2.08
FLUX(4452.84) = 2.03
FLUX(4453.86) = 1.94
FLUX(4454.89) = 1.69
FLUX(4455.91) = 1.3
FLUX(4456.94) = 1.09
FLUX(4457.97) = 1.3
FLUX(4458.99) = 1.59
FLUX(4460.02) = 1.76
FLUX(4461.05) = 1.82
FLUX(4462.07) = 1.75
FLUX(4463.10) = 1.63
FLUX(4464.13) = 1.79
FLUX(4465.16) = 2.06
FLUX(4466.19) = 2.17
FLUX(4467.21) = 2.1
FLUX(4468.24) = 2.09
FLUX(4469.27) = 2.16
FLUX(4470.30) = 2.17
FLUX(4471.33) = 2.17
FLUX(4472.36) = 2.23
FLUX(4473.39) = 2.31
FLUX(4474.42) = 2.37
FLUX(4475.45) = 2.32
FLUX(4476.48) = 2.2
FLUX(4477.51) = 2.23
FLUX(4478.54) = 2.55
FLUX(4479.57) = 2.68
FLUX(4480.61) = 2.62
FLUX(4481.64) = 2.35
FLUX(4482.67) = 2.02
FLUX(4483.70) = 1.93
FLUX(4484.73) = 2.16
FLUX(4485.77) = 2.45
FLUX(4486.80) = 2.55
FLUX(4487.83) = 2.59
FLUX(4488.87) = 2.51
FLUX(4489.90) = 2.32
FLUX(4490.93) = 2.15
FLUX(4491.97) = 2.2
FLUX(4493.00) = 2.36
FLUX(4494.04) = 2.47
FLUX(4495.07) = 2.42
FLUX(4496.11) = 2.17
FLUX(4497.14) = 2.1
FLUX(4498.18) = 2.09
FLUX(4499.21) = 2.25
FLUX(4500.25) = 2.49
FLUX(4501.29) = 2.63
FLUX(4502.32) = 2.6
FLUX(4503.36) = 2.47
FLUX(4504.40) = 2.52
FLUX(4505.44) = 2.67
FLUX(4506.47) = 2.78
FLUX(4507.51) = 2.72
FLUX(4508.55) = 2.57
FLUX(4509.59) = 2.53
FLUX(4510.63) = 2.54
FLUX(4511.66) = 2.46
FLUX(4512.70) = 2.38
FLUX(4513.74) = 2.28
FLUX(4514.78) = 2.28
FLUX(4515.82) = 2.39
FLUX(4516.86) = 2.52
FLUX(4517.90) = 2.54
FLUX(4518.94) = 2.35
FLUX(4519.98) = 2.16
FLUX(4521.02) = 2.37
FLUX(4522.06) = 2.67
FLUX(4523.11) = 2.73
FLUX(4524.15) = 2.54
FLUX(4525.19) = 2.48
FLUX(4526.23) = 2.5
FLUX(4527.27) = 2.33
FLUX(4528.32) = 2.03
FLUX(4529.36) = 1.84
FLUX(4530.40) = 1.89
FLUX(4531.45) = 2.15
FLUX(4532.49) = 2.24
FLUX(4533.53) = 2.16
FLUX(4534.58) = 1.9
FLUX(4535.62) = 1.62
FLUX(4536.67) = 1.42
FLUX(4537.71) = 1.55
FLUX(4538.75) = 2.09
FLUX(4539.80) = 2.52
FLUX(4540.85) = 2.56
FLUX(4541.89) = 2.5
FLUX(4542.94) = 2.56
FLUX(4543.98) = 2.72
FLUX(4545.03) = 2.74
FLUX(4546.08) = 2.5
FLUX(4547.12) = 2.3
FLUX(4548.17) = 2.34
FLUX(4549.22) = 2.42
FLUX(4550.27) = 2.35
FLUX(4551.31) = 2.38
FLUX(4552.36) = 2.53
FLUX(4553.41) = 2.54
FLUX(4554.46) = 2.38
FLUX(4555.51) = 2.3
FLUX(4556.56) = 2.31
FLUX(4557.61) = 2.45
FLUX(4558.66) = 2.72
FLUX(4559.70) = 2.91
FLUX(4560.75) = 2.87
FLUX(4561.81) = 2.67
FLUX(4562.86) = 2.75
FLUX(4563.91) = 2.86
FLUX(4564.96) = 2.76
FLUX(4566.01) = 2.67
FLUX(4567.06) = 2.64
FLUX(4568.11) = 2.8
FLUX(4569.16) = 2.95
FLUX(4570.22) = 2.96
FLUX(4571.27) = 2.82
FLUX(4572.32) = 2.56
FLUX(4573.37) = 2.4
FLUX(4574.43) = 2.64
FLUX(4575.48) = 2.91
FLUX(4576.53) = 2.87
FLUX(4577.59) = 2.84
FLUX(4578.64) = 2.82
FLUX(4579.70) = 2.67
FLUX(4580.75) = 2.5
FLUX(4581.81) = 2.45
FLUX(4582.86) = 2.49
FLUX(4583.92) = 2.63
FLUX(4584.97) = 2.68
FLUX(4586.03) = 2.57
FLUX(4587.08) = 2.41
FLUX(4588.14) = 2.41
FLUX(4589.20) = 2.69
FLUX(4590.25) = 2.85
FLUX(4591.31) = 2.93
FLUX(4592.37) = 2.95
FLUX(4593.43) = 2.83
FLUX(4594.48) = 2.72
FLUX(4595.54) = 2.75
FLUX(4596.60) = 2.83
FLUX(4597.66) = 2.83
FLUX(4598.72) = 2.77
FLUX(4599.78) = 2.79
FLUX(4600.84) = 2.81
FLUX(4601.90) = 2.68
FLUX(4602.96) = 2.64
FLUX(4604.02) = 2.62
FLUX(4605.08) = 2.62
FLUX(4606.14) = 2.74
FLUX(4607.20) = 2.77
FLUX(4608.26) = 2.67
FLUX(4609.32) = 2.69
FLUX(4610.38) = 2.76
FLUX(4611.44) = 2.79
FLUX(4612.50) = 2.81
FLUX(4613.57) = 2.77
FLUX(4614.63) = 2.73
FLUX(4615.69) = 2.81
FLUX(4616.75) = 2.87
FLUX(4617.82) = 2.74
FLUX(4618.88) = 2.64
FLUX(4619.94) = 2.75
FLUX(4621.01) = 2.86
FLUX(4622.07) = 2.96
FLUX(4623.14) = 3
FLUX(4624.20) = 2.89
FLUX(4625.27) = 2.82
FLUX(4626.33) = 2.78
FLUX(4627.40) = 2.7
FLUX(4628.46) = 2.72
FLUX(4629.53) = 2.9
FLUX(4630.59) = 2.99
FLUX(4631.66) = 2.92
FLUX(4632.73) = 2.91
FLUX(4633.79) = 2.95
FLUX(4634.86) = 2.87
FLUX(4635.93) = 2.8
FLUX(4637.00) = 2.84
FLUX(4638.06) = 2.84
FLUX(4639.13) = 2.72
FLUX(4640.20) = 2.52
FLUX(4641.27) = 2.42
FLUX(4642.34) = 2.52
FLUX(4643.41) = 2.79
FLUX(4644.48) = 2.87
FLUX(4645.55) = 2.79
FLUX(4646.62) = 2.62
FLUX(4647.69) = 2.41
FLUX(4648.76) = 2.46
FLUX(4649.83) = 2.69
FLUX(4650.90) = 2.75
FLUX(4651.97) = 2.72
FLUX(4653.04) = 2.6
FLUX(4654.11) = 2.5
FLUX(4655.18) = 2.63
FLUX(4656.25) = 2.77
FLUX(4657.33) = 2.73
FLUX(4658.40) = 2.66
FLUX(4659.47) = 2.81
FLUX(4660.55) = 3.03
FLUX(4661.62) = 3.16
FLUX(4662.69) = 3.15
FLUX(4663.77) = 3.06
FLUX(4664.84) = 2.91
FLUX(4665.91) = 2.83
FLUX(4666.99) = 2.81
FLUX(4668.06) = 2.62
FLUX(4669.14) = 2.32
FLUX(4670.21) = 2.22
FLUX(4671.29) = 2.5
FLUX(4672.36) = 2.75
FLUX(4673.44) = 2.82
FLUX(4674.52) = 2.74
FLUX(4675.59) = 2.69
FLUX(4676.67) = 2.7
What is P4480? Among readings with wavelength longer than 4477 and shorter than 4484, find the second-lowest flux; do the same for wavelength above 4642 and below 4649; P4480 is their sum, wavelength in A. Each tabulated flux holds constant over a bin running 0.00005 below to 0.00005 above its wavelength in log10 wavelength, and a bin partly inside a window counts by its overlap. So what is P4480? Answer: 4.48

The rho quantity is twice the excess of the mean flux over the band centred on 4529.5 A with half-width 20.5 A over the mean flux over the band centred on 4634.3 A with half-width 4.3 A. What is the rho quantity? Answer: -1.2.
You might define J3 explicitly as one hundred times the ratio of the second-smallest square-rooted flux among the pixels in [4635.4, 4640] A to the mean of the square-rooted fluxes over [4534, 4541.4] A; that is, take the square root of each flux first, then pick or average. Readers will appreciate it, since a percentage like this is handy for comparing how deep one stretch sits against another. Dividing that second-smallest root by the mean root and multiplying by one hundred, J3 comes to 120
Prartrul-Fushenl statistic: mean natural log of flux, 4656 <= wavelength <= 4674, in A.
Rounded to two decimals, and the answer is 1.02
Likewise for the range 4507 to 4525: 0.90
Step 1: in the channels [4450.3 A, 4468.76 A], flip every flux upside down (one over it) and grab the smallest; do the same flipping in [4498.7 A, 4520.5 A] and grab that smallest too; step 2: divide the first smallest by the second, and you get 1.281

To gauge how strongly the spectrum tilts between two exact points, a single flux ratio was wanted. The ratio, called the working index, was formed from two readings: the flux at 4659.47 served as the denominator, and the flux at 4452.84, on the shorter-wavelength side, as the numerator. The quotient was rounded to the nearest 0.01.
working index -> 0.72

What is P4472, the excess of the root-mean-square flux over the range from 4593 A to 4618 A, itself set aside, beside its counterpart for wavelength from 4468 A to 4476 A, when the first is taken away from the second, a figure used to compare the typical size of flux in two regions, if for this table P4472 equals -0.52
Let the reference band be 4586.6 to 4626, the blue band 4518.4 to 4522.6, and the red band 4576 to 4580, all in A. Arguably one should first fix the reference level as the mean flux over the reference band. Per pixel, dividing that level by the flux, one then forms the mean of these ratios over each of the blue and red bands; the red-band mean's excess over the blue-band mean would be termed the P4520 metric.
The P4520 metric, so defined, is -0.18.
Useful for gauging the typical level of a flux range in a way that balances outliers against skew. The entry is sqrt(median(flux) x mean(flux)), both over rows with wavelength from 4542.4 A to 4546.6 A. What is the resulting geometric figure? 2.63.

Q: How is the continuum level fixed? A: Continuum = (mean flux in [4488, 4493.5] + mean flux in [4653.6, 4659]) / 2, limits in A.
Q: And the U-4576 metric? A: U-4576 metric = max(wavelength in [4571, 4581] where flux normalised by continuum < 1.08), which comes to 4580.75 A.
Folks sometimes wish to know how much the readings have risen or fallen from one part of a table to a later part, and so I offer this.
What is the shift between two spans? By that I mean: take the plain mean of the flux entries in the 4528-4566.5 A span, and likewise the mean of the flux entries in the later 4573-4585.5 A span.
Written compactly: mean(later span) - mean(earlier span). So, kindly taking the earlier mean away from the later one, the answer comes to 0.29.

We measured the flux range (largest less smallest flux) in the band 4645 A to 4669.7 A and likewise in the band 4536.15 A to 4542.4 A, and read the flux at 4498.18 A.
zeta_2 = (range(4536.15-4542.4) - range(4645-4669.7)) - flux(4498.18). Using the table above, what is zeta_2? -1.8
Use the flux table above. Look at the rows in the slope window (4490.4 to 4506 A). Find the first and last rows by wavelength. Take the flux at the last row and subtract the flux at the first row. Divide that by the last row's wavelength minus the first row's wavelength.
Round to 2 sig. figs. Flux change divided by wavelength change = 0.036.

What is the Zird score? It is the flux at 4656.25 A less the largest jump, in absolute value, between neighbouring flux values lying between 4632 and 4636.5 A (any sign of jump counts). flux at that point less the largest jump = 2.69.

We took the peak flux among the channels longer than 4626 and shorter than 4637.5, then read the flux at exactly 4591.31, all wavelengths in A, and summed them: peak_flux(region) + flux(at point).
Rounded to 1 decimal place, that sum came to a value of 5.9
